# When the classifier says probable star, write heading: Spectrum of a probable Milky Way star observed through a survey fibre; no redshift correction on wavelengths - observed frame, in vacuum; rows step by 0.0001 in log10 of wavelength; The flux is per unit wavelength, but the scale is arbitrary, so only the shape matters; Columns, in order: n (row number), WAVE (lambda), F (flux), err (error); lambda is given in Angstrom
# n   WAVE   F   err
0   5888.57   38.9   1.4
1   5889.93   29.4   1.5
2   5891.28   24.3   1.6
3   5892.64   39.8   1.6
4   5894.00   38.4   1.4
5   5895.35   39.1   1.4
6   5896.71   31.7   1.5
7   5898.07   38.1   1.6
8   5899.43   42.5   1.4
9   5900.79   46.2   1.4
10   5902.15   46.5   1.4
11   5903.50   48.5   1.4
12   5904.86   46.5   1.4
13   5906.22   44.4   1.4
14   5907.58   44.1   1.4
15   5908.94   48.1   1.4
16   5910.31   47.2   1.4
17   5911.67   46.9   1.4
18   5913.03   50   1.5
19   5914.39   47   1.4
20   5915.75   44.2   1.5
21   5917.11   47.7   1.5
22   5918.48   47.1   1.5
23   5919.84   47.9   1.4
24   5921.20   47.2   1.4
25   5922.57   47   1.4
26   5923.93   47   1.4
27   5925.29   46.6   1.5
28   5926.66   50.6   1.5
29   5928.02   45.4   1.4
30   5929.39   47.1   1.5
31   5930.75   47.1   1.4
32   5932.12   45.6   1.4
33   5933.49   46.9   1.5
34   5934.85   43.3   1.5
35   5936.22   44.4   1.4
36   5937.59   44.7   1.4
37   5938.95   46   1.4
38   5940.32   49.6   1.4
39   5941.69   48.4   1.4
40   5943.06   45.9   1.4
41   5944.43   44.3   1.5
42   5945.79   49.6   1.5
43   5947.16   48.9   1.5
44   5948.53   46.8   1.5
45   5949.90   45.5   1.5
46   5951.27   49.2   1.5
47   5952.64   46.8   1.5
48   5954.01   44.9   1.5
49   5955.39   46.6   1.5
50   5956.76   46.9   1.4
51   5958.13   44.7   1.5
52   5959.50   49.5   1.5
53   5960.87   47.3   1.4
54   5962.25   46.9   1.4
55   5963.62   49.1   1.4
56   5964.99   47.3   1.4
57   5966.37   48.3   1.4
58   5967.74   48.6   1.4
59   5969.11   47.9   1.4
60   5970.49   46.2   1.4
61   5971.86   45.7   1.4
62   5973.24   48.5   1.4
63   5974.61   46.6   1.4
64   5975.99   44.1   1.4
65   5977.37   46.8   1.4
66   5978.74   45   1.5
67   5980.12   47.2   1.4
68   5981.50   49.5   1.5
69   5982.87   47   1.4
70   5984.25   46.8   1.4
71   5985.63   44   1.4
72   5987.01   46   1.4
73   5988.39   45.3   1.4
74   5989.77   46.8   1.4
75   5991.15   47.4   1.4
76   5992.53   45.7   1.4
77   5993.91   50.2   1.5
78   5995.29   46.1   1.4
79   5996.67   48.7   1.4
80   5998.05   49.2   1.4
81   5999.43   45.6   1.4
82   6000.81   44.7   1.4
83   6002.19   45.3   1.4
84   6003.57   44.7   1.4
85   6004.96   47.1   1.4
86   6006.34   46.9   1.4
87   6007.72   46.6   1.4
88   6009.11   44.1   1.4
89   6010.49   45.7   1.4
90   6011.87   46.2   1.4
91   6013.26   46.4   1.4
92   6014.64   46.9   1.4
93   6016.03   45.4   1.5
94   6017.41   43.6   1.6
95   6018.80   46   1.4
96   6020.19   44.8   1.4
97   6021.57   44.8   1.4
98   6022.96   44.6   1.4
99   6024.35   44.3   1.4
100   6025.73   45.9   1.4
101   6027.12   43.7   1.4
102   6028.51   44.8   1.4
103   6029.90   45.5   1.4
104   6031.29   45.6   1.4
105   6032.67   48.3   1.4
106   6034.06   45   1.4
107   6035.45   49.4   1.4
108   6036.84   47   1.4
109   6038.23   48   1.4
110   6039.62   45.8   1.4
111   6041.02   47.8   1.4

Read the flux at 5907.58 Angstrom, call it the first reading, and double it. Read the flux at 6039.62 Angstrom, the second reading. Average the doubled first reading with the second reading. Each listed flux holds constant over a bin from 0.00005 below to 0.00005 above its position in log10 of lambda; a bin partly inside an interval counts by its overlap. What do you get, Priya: 67.0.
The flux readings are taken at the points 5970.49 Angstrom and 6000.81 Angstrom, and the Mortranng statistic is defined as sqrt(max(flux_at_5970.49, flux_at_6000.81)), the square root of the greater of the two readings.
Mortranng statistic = 6.80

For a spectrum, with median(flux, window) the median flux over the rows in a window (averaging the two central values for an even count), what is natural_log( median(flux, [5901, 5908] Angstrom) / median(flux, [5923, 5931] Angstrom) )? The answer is -0.012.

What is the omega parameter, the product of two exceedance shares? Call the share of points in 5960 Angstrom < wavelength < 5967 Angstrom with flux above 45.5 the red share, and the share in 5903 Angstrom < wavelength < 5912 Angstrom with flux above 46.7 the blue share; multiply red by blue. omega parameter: 0.57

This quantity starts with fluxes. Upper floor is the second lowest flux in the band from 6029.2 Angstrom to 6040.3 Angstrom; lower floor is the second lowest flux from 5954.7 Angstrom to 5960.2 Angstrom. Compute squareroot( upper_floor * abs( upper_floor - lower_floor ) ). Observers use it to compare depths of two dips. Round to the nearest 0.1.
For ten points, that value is 7.1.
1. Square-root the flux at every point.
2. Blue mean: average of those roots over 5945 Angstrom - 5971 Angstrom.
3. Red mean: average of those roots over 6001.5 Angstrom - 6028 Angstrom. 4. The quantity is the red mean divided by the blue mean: 0.98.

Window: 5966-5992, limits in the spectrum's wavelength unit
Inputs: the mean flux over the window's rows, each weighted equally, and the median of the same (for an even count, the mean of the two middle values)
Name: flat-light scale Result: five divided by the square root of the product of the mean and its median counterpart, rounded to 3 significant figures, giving 0.107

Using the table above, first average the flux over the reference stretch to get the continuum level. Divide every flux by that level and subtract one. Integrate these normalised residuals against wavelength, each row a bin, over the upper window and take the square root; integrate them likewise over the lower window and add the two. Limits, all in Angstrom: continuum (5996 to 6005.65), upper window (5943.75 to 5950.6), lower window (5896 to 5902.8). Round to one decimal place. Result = -0.5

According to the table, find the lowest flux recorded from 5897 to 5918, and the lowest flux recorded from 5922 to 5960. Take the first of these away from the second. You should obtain 5.2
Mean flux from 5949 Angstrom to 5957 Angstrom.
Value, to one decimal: 46.6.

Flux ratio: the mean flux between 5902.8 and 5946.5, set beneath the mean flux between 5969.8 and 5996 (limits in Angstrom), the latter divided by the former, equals 1.00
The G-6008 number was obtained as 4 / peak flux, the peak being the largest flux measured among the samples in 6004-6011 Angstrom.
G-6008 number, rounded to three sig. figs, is 0.0849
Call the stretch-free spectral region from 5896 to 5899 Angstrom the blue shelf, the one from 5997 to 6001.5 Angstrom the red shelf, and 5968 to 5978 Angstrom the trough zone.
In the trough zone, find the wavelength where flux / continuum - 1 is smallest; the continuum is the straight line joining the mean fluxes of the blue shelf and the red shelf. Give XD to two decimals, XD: 5975.99 Angstrom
